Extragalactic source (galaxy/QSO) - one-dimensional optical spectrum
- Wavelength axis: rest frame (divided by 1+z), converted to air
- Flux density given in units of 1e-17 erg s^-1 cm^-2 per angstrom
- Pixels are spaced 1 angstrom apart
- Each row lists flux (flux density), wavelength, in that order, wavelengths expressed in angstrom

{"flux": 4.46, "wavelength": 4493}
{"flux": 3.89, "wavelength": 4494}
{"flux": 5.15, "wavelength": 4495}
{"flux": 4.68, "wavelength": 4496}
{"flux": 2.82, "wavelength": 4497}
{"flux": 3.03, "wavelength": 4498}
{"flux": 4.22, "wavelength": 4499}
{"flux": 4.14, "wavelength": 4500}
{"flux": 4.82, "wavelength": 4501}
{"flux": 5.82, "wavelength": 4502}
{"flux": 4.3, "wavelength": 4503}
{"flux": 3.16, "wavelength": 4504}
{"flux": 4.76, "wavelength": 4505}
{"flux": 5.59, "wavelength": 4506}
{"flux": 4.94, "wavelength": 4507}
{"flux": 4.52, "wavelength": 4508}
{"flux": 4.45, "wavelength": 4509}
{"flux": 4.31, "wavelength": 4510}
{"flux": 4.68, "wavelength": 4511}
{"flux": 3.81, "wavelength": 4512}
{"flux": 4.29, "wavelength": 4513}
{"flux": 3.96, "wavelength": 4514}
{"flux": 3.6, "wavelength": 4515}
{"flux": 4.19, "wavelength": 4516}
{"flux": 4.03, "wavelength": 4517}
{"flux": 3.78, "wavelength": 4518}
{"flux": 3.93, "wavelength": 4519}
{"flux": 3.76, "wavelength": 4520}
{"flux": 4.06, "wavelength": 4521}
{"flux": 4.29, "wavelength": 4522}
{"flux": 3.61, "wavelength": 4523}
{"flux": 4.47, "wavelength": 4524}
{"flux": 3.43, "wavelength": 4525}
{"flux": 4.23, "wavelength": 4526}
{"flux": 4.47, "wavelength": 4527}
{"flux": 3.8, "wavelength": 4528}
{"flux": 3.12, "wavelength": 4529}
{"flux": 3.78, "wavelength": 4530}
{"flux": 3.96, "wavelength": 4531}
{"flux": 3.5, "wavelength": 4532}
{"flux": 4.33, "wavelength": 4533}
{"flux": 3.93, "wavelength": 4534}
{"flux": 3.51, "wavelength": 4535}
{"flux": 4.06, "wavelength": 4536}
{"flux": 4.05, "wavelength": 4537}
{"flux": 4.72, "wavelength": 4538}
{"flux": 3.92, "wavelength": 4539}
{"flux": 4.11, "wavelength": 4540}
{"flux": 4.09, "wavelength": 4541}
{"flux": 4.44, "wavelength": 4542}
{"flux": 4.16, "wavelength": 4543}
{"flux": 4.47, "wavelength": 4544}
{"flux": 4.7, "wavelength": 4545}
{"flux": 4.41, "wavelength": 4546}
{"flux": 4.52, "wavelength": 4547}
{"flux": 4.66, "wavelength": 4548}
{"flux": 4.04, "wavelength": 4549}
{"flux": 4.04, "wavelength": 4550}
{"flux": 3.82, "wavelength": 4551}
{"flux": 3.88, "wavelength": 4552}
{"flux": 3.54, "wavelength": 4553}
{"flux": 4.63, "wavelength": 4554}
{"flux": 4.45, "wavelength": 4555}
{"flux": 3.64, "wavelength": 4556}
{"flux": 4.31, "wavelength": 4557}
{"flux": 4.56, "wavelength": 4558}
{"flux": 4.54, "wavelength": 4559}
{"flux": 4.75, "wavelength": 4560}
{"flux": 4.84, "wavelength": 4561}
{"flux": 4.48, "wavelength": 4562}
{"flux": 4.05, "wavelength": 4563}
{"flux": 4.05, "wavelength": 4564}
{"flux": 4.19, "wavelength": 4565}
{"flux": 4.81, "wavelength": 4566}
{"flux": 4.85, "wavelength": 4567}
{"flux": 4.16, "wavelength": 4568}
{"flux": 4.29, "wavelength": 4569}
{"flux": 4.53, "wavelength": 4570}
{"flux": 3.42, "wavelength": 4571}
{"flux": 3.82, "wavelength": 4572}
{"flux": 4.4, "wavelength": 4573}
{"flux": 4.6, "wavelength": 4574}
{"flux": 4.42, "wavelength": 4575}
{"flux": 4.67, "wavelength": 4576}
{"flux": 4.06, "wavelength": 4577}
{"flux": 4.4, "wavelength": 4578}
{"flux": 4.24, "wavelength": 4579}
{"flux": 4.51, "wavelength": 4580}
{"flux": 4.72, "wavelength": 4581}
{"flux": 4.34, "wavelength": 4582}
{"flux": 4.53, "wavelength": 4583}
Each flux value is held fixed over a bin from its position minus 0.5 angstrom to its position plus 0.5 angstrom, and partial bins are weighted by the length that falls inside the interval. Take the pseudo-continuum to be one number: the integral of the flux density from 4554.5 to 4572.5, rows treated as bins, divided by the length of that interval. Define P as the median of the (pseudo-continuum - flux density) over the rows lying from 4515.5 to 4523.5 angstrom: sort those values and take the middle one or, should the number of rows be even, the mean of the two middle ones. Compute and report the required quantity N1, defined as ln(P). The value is -1.1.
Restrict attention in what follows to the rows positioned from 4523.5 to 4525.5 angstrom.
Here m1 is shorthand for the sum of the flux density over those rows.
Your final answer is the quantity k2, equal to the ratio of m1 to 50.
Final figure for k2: 0.16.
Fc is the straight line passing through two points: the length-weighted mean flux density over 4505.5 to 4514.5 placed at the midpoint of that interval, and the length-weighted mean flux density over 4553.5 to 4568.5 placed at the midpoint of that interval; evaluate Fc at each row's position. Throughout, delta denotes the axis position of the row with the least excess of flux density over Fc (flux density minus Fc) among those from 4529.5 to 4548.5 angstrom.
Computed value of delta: 4532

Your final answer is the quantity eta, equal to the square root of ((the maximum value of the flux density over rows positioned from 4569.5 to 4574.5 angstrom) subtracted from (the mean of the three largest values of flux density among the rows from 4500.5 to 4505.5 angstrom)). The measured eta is 0.7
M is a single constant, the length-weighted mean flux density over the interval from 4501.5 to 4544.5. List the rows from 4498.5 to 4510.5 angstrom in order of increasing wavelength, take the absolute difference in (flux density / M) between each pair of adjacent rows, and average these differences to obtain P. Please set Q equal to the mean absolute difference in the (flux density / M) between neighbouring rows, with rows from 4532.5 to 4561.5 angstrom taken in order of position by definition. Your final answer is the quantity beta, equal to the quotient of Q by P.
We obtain 0.45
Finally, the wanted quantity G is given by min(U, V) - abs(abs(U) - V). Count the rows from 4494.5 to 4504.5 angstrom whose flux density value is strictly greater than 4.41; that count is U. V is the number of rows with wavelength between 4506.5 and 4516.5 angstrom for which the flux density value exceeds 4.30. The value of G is 3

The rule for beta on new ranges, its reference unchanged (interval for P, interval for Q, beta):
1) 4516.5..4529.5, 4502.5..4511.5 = 1.29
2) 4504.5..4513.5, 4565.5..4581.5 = 0.75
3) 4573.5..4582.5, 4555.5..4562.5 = 0.89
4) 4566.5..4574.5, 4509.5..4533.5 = 1.03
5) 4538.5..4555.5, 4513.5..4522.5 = 1.00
